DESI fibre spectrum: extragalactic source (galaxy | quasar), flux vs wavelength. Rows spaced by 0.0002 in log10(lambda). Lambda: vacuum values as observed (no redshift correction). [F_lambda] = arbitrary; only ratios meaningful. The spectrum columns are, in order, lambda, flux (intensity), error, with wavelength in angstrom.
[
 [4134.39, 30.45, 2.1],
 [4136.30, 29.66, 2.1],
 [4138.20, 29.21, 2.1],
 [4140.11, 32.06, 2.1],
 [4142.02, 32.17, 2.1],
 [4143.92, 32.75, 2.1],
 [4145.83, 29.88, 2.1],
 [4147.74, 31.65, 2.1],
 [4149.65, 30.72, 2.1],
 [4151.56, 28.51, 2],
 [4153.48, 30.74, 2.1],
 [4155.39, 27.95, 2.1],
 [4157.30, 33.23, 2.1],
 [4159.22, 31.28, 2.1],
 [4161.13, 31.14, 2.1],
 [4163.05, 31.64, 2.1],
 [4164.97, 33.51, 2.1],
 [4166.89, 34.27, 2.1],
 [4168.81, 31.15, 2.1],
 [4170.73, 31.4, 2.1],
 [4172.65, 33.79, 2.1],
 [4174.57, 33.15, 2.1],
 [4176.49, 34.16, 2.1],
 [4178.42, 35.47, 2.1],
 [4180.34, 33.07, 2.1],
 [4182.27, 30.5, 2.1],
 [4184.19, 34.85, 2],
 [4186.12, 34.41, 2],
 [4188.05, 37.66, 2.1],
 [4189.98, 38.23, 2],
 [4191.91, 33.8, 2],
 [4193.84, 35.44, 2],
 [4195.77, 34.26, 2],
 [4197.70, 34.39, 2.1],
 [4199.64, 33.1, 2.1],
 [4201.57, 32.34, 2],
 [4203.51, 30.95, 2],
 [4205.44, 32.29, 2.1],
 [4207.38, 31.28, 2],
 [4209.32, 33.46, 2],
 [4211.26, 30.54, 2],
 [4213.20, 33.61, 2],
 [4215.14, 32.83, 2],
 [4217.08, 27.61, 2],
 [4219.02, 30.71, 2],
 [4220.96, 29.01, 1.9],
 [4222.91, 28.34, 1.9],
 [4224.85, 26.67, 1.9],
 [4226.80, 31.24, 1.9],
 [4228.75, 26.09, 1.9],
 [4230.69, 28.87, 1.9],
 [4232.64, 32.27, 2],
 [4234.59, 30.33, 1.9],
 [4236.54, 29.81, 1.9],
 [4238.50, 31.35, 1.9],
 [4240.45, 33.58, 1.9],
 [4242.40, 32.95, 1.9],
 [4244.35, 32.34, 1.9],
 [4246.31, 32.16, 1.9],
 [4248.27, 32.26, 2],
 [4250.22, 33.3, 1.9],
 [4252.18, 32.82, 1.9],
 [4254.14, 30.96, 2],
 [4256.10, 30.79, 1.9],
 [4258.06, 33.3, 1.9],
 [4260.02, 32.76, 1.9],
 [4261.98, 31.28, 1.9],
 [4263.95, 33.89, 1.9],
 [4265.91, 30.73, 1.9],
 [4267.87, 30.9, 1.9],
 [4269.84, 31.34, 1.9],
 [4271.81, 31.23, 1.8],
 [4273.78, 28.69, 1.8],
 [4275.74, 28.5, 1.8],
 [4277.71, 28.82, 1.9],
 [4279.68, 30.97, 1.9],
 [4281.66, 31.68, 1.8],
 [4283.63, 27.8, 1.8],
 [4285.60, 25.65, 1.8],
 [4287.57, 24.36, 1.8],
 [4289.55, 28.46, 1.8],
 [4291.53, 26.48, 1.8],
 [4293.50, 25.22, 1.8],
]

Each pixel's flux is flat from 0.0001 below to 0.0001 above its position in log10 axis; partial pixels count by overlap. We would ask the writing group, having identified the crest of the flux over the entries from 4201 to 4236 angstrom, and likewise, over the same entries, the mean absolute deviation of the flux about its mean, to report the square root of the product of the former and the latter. 7.8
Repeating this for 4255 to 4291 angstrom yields 8.3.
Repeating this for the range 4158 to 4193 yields 8.0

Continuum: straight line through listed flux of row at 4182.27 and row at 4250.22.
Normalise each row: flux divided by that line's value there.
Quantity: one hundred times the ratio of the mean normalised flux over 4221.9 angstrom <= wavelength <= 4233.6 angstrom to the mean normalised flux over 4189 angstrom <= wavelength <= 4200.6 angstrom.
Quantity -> 79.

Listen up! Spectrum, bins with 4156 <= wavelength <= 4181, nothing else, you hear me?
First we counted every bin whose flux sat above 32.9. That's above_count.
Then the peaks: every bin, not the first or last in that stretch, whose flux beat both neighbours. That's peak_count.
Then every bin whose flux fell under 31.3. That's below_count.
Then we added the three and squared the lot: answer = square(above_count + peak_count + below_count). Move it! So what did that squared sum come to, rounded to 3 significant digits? 196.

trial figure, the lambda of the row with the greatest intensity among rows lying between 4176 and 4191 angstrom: 4189.98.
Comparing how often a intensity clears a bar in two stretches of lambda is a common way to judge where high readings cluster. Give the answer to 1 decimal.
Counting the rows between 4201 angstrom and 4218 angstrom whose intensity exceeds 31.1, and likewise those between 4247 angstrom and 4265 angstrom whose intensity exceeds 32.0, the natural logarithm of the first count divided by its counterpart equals 0.0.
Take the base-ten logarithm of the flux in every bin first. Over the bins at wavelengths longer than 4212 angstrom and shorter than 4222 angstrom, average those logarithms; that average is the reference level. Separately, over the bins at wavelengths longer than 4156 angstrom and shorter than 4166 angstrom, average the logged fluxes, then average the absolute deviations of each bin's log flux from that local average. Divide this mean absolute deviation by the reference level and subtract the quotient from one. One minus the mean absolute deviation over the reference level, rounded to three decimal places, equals 0.991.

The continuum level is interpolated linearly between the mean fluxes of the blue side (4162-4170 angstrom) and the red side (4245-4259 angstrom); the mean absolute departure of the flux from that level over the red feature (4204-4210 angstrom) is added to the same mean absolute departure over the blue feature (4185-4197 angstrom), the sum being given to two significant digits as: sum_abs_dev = 3.9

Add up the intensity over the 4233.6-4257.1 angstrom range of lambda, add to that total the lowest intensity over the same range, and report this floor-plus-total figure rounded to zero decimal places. 412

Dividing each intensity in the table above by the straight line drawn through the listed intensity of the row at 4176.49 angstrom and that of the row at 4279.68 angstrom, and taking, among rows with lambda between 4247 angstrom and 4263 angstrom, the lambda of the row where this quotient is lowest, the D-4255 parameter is 4256.10 angstrom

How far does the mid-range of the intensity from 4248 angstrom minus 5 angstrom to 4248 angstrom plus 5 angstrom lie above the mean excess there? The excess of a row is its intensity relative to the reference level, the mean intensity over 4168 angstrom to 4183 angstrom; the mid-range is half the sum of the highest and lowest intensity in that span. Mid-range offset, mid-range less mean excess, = 33.0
